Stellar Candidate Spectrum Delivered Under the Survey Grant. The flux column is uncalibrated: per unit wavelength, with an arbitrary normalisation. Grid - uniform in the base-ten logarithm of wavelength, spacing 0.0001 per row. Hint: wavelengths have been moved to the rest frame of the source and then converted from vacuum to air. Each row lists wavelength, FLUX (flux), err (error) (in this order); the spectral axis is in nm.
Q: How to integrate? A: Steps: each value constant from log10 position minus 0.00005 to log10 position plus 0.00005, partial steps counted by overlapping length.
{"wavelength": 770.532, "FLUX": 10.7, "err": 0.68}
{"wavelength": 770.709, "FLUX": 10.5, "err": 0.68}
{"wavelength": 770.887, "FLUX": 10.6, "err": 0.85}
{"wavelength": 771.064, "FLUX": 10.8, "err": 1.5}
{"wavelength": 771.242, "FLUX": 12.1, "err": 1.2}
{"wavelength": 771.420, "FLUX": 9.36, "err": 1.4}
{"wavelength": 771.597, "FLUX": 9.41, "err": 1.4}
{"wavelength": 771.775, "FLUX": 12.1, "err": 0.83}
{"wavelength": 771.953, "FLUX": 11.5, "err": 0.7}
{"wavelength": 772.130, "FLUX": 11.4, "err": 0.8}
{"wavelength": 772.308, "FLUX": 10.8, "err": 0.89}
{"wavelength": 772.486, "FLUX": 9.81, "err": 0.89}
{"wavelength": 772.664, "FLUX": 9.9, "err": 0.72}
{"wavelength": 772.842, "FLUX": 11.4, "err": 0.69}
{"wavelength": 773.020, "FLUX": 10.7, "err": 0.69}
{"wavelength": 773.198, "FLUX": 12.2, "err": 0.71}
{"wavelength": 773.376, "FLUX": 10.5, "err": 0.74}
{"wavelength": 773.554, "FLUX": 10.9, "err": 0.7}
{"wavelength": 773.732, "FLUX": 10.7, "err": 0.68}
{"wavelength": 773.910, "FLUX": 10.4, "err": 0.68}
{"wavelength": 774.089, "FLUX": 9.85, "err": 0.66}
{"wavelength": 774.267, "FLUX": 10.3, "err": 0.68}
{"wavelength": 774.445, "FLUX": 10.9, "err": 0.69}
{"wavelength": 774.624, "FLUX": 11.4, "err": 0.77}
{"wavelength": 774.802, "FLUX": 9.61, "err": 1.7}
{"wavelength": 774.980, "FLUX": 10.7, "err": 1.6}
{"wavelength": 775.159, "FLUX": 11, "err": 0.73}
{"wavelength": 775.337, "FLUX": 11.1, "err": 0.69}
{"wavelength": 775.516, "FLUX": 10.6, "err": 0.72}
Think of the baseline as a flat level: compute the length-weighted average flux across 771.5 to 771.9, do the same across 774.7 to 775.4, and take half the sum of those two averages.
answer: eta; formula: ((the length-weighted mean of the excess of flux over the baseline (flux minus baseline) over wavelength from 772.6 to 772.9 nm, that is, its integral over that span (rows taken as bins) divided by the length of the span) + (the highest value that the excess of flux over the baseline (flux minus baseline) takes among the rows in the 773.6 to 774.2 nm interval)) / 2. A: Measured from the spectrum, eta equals 0.0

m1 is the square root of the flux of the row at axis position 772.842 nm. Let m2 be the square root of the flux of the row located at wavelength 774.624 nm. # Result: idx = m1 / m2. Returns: 1.00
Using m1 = 3.38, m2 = 3.38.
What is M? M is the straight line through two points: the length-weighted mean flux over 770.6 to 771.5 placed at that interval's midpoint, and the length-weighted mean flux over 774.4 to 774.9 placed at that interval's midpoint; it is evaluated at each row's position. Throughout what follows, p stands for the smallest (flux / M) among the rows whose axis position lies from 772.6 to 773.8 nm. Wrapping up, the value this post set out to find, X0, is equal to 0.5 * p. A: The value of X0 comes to 0.46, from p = 0.93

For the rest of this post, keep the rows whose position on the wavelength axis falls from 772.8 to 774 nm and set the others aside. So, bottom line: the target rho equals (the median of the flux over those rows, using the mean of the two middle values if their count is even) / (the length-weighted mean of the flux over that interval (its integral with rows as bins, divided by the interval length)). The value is 0.98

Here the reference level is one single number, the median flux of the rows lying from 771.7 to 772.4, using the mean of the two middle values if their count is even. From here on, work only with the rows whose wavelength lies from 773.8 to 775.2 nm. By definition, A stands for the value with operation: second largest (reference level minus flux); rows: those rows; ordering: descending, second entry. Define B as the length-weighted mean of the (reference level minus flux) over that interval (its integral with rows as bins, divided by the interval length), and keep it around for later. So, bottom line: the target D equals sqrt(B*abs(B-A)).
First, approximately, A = 1.60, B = 0.9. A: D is 0.8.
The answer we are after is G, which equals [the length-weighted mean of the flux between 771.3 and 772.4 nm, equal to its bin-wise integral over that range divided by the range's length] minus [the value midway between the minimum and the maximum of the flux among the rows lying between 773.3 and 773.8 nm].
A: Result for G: 0.1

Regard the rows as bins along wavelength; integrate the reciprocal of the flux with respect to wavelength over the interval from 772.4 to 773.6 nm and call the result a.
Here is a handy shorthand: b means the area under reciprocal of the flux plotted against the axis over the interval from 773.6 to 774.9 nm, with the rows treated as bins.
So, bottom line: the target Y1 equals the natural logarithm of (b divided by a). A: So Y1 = 0.11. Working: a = 0.112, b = 0.125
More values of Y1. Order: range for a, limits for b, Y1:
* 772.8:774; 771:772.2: 0.01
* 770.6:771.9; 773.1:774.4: 0.00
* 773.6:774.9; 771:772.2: -0.12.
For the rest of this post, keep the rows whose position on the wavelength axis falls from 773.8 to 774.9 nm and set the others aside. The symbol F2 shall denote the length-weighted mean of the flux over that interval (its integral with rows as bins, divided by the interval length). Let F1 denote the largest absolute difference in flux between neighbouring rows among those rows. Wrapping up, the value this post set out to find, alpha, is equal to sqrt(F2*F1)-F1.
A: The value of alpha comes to 2.53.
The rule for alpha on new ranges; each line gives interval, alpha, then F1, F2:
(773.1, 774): 2.61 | 1.7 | 10.9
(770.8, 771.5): 2.68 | 2.7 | 10.7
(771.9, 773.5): 2.60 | 1.7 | 10.9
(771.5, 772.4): 2.76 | 2.7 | 11.0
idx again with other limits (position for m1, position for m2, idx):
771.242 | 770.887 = 1.07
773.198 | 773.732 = 1.07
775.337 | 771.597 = 1.09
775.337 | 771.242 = 0.96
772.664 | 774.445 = 0.95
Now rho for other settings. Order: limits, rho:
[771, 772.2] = 1.04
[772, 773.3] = 0.99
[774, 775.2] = 1.02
